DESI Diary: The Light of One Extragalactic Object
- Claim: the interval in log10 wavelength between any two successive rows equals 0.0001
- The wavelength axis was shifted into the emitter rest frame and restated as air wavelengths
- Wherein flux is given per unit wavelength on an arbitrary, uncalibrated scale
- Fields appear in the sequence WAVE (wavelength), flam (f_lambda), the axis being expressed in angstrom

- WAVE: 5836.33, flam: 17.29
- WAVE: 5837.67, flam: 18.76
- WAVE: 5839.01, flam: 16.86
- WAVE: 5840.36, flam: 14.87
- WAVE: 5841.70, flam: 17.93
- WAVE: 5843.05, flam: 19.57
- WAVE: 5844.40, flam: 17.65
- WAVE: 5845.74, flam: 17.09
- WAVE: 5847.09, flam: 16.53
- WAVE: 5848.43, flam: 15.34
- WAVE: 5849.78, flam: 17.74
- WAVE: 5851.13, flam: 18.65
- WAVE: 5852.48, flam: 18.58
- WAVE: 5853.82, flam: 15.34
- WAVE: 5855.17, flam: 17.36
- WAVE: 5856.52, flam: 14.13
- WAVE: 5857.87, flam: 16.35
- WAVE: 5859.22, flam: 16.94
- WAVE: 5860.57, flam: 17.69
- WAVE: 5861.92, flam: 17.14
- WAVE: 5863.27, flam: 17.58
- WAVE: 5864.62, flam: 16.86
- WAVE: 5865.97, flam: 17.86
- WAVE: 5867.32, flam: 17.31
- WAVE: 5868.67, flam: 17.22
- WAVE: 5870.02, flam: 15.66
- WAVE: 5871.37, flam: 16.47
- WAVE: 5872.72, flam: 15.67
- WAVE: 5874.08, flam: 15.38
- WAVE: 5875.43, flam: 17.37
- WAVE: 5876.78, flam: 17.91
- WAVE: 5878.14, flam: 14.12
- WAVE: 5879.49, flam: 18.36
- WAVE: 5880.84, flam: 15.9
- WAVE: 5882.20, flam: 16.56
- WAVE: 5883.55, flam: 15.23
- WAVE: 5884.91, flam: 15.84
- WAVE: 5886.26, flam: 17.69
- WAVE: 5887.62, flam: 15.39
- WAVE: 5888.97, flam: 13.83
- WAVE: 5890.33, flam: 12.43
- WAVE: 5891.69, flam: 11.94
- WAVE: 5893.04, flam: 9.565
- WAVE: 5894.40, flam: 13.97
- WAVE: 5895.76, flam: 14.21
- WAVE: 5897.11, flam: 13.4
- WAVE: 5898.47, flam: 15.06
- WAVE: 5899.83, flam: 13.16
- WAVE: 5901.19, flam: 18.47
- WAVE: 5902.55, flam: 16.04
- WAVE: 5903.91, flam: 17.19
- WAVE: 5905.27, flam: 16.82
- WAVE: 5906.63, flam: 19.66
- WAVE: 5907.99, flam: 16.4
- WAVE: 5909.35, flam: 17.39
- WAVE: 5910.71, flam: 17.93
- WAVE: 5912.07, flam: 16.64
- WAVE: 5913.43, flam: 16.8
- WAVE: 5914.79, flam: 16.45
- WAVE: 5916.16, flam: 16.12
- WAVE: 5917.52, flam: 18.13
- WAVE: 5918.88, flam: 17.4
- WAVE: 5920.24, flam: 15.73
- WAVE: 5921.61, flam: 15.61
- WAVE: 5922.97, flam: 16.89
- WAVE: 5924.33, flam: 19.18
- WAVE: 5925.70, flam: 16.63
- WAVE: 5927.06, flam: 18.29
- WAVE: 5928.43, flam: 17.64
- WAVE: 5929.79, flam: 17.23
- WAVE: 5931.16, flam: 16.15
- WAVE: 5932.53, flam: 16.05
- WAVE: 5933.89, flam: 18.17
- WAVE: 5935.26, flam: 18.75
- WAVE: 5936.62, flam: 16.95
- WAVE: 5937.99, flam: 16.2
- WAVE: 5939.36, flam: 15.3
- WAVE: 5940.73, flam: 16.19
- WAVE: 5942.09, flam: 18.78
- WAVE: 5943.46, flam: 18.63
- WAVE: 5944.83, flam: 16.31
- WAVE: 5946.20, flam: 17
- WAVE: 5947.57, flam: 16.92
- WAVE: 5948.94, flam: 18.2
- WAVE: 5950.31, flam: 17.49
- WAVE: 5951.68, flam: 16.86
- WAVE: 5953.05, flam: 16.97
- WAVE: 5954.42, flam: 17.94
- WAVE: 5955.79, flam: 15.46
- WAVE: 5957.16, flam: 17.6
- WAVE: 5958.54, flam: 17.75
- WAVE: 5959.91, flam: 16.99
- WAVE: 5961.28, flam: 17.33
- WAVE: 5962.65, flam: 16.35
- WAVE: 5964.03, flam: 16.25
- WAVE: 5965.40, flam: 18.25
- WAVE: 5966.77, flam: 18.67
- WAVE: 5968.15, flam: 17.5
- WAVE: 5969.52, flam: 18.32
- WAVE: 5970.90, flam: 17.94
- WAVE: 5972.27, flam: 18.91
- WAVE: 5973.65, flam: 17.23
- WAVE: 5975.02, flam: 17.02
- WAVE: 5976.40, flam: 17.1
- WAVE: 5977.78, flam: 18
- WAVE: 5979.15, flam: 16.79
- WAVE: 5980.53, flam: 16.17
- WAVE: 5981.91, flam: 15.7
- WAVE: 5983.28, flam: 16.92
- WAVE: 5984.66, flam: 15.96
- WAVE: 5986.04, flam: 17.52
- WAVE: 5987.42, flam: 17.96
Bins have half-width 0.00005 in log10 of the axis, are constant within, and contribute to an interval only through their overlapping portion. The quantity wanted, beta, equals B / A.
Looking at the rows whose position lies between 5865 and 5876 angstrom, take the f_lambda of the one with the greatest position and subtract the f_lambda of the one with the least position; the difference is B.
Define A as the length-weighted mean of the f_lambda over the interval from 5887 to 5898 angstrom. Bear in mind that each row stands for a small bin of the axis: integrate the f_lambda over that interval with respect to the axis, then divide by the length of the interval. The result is -0.04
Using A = 13.1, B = -0.5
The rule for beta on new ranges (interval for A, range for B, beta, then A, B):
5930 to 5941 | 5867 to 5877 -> 0.04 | 16.8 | 0.6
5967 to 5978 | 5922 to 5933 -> -0.05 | 17.8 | -0.8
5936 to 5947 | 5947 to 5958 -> 0.04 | 16.9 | 0.7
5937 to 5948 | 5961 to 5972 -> 0.04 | 16.9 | 0.6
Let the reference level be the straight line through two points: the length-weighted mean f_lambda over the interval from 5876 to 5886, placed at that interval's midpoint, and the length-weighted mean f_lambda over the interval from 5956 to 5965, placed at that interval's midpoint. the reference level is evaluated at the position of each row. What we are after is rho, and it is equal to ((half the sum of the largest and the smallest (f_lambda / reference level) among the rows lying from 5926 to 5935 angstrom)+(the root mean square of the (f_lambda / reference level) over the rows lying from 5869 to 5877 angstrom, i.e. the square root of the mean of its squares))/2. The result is 1.02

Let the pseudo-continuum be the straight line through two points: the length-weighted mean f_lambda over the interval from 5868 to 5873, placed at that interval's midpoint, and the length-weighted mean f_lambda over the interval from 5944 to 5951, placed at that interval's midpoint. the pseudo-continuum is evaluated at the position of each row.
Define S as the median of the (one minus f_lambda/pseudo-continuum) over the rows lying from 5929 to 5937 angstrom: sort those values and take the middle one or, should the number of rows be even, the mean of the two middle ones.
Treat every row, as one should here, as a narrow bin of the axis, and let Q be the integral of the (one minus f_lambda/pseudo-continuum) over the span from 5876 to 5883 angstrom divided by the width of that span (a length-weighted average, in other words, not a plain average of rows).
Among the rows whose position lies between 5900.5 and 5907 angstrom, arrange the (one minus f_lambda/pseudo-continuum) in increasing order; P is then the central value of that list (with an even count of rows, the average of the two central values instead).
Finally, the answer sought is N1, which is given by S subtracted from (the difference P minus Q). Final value -0.018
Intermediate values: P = -0.03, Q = -0.008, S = 0.00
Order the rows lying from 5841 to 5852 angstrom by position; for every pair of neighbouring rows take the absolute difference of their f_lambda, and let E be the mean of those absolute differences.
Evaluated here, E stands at 1.3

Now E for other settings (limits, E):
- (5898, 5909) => 2.5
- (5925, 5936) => 0.9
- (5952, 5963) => 1.1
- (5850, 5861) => 1.7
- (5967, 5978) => 0.7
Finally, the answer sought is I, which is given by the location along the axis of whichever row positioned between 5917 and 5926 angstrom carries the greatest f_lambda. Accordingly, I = 5924.33 angstrom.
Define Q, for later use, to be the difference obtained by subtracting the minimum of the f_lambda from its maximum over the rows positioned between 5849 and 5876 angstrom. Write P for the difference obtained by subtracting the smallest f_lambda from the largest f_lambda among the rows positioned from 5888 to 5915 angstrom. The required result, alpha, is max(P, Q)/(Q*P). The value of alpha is 0.221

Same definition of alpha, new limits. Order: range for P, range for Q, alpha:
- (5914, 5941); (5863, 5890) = 0.258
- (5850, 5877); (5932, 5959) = 0.287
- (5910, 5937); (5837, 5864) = 0.280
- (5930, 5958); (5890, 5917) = 0.287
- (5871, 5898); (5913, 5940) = 0.258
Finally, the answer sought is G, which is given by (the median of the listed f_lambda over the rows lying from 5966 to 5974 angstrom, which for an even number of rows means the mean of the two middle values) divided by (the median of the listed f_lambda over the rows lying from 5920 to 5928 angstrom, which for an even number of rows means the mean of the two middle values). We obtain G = 1.08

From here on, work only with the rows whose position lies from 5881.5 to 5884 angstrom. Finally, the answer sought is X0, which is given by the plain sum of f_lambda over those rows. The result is 31.8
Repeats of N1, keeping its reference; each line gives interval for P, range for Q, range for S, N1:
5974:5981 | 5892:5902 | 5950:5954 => -0.151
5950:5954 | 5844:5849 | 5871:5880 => 0.063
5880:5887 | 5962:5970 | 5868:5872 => 0.048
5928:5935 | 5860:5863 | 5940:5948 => 0.048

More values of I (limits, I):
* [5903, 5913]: 5906.63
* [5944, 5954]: 5948.94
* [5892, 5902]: 5901.19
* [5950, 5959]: 5954.42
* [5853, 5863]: 5860.57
